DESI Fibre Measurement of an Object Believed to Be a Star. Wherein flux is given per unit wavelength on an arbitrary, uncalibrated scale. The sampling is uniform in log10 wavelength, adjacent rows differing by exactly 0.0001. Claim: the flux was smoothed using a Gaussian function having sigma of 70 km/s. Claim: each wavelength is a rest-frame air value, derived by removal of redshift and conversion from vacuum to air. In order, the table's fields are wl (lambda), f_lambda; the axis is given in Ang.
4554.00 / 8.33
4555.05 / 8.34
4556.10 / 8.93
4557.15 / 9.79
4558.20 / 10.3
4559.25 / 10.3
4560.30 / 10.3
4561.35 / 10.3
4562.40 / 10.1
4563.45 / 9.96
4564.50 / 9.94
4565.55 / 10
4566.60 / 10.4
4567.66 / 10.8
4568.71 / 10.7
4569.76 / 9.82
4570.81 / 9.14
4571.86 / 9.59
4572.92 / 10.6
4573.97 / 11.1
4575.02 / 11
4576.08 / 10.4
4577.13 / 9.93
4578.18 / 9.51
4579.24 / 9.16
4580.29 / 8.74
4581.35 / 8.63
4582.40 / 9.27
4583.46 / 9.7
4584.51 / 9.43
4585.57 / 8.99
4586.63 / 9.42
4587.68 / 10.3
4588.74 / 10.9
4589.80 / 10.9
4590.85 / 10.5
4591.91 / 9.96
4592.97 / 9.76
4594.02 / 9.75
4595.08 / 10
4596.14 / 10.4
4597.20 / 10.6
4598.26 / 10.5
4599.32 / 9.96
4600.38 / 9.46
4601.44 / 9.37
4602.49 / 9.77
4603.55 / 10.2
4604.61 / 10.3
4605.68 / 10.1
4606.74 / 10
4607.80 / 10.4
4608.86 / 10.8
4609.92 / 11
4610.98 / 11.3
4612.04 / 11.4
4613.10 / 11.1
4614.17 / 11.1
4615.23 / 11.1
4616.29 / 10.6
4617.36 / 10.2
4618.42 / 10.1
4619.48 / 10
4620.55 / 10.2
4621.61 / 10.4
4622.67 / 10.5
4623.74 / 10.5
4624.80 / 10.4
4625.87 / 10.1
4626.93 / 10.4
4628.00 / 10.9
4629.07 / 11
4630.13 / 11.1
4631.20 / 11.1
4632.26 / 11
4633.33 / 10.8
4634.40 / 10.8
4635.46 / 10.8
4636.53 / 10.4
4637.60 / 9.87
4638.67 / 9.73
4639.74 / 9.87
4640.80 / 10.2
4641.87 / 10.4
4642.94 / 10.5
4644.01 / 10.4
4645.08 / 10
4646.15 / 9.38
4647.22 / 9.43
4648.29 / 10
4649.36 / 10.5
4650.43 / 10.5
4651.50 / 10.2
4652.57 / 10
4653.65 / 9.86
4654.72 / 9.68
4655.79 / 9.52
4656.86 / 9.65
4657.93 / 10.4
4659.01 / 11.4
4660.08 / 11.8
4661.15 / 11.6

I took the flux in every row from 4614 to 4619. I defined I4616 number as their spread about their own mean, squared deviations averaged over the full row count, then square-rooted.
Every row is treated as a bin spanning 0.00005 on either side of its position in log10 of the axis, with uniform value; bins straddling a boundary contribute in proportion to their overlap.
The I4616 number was 0.43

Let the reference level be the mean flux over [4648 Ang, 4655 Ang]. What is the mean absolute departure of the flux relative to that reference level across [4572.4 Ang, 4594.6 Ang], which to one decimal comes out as 0.7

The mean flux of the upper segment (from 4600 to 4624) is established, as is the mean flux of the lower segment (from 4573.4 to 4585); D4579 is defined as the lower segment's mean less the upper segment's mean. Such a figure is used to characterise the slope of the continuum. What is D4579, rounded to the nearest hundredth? -0.71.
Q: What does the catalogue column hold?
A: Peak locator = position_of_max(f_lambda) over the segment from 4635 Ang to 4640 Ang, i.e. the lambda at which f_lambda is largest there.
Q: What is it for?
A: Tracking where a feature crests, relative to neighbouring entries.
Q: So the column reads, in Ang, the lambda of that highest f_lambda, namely 4635.46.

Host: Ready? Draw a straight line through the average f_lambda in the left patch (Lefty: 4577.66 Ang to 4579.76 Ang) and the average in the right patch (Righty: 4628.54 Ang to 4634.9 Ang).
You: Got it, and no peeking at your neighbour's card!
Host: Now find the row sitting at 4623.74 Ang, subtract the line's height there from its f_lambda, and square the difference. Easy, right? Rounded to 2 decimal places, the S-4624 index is 0.05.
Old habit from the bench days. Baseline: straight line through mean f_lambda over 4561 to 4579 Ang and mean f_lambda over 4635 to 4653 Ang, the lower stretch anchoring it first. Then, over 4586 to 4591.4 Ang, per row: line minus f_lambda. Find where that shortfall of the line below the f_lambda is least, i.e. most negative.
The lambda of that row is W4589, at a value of 4589.80 Ang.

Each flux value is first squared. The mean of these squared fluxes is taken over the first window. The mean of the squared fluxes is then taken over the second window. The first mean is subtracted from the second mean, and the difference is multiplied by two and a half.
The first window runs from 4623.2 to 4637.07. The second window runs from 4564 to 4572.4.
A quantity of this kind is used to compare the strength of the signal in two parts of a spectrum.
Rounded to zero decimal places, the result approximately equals -34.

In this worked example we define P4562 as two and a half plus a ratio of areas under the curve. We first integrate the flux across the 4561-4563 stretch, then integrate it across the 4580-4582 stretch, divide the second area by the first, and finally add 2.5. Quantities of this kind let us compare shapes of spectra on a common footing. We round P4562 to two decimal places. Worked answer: 3.36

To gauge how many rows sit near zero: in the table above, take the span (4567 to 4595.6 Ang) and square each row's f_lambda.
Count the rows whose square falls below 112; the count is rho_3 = 20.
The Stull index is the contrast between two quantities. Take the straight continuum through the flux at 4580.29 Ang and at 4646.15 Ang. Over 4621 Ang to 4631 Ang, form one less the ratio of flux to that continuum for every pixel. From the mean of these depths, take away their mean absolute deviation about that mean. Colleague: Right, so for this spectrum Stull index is -0.18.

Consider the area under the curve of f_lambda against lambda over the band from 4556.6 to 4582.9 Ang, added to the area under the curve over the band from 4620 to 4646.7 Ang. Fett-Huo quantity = 541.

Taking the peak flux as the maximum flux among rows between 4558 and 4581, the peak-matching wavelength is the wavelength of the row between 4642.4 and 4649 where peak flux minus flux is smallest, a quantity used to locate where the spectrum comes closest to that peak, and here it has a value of 4642.94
